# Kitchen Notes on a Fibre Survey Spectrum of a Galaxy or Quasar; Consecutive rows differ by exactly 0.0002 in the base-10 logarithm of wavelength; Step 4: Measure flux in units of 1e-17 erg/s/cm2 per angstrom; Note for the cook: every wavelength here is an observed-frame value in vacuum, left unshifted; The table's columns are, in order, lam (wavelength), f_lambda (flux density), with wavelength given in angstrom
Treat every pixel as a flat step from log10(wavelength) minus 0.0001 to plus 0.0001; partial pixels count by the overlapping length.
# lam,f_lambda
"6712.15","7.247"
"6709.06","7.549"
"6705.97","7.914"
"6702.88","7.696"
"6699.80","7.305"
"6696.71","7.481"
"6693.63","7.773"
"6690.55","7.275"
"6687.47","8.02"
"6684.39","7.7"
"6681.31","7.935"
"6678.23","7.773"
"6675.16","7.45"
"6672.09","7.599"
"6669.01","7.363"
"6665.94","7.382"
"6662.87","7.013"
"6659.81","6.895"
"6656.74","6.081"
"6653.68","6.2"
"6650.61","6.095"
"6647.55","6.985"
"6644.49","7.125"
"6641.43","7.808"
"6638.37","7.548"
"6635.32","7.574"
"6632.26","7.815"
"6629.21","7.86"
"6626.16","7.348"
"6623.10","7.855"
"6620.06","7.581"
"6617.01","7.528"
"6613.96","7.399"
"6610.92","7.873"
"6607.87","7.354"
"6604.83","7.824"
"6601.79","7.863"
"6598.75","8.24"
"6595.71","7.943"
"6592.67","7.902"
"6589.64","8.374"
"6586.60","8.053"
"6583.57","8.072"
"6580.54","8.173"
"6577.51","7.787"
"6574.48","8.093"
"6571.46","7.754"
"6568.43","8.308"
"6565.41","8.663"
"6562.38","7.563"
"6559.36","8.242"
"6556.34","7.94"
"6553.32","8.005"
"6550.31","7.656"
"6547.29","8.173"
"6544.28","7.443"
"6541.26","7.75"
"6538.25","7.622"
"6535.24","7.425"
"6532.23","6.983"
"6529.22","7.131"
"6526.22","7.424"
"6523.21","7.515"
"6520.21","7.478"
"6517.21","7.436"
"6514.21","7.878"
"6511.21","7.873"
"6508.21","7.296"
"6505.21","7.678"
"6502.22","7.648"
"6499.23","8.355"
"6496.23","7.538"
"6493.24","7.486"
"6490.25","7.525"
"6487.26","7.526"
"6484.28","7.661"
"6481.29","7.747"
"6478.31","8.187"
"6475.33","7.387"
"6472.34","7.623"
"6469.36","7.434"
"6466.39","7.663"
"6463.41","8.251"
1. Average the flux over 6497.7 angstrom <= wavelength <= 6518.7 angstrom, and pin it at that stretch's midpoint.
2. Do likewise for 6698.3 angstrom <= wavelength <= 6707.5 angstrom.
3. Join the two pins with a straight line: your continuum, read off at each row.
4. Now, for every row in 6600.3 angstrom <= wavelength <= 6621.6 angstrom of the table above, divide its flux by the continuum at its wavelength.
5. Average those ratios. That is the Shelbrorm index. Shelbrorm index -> 0.99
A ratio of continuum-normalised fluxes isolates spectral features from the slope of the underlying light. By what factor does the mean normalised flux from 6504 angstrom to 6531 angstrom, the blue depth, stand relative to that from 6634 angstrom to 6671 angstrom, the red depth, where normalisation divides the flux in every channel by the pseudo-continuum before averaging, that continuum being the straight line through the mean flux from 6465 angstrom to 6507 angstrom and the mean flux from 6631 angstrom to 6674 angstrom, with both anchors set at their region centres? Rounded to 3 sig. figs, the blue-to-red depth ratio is 1.01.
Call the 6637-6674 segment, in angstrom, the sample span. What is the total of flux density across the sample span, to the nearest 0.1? 84.1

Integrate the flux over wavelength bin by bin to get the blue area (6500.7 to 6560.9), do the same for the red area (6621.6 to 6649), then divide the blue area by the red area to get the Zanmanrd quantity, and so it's 2.2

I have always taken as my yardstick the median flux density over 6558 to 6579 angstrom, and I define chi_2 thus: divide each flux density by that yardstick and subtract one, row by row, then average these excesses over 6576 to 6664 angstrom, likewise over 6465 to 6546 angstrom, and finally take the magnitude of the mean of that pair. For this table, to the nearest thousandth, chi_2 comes 0.067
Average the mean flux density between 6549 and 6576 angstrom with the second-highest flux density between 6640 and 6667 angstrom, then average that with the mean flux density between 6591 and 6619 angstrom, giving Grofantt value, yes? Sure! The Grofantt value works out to 7.74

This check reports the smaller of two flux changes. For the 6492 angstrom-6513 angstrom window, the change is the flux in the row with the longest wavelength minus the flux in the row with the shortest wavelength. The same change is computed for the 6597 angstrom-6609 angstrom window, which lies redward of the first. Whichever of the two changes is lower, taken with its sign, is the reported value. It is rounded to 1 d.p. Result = -0.9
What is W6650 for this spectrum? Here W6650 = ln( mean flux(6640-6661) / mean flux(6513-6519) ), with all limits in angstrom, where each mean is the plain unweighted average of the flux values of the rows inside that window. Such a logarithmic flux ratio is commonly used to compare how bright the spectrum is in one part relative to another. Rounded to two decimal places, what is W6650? -0.13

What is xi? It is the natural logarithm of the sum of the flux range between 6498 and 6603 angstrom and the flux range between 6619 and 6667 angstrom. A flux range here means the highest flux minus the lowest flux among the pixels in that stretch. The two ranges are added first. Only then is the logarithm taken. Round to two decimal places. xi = 1.24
